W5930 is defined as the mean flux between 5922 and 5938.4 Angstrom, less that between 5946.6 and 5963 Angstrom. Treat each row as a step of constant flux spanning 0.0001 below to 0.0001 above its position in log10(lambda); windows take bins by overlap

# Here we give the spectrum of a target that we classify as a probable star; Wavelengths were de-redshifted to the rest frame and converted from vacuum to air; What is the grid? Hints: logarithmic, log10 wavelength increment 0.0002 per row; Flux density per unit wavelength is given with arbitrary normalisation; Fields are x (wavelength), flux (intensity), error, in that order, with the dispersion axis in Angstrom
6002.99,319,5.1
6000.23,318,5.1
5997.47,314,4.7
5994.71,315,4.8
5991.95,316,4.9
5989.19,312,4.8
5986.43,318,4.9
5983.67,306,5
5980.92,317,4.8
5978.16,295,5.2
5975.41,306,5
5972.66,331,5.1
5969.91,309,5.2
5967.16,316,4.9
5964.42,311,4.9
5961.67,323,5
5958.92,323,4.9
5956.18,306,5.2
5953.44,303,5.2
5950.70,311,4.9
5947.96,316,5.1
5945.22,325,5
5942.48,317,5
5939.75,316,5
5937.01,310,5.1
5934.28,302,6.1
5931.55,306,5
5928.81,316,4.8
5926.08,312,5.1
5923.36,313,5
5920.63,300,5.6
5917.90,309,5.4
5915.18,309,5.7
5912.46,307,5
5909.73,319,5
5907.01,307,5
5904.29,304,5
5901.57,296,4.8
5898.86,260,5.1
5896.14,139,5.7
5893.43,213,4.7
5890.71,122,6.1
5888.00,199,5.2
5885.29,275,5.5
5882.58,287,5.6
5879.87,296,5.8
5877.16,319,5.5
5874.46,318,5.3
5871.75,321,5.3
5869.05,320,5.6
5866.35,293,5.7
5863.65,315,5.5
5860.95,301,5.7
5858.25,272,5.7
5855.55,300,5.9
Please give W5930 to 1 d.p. -3.8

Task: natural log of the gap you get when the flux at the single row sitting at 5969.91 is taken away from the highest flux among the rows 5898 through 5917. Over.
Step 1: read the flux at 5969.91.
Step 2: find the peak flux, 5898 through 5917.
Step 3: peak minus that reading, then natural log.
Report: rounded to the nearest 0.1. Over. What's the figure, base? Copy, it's 2.3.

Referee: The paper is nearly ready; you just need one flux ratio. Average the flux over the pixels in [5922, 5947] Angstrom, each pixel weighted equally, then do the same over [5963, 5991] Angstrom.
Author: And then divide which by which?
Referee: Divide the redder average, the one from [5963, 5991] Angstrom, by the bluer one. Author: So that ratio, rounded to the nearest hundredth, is 1.00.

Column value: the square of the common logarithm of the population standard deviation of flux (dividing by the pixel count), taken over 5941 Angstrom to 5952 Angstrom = 0.49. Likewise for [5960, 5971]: 0.54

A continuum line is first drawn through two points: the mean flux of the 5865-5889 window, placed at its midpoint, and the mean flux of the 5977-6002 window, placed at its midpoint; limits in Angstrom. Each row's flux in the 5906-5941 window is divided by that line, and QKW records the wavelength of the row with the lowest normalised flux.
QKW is 5934.28 Angstrom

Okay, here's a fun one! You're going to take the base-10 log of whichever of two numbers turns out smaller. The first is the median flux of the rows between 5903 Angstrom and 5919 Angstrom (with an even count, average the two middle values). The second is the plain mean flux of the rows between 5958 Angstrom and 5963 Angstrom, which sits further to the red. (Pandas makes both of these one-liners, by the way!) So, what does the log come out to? 2.49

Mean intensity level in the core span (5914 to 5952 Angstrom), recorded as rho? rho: 312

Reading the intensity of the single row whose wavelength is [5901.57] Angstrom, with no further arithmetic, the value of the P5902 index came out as 296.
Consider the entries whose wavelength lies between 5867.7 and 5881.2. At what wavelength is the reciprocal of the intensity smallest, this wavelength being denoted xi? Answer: 5871.75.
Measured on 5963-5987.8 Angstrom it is 5972.66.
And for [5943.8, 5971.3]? 5945.22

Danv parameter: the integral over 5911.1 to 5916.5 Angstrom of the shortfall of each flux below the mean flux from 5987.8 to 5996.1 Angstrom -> 34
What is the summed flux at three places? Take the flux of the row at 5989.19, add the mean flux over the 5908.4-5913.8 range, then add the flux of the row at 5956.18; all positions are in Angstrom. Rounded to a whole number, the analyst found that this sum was 931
